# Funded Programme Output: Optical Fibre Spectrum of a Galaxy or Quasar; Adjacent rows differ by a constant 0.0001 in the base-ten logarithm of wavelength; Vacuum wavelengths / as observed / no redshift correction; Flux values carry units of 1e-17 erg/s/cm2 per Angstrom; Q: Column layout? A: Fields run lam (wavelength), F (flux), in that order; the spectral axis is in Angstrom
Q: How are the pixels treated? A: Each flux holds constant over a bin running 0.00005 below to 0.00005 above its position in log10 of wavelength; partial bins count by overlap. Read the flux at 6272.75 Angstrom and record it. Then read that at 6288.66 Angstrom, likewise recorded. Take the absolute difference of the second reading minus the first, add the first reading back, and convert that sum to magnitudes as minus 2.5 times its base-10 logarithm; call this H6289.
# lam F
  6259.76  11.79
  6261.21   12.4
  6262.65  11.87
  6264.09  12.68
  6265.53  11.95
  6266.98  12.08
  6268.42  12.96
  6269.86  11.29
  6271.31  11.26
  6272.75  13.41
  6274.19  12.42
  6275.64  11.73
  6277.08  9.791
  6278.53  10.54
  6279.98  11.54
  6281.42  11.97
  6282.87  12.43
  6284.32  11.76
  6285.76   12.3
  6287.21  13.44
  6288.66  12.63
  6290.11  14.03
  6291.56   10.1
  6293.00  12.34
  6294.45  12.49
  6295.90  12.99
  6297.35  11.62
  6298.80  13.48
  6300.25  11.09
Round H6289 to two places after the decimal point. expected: -2.88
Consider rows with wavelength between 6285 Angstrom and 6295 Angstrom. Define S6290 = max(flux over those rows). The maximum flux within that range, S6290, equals 14.03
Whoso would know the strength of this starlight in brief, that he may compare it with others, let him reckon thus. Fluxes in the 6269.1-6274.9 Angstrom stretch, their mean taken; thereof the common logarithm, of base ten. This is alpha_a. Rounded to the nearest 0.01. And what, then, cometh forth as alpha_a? 1.08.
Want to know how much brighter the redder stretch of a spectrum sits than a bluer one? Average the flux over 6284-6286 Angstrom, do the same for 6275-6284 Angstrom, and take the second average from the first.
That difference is 0.7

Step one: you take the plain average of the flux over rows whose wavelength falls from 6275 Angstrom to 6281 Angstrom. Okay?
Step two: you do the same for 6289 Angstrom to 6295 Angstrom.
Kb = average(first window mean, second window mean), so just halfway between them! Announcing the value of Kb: 11.6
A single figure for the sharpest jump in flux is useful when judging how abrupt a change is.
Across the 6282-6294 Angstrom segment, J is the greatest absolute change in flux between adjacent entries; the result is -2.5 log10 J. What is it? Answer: -1.5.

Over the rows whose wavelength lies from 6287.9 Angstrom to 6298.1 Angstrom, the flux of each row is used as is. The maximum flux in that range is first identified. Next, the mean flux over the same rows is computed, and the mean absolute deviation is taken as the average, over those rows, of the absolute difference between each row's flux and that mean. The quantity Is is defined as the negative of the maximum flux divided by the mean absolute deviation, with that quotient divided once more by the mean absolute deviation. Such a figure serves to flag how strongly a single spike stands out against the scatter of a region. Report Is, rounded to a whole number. -20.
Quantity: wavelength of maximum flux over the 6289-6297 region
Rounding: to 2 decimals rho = 6290.11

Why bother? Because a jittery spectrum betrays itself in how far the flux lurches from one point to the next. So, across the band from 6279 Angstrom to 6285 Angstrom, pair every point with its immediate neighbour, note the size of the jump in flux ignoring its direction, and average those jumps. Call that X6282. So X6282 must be 0.52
